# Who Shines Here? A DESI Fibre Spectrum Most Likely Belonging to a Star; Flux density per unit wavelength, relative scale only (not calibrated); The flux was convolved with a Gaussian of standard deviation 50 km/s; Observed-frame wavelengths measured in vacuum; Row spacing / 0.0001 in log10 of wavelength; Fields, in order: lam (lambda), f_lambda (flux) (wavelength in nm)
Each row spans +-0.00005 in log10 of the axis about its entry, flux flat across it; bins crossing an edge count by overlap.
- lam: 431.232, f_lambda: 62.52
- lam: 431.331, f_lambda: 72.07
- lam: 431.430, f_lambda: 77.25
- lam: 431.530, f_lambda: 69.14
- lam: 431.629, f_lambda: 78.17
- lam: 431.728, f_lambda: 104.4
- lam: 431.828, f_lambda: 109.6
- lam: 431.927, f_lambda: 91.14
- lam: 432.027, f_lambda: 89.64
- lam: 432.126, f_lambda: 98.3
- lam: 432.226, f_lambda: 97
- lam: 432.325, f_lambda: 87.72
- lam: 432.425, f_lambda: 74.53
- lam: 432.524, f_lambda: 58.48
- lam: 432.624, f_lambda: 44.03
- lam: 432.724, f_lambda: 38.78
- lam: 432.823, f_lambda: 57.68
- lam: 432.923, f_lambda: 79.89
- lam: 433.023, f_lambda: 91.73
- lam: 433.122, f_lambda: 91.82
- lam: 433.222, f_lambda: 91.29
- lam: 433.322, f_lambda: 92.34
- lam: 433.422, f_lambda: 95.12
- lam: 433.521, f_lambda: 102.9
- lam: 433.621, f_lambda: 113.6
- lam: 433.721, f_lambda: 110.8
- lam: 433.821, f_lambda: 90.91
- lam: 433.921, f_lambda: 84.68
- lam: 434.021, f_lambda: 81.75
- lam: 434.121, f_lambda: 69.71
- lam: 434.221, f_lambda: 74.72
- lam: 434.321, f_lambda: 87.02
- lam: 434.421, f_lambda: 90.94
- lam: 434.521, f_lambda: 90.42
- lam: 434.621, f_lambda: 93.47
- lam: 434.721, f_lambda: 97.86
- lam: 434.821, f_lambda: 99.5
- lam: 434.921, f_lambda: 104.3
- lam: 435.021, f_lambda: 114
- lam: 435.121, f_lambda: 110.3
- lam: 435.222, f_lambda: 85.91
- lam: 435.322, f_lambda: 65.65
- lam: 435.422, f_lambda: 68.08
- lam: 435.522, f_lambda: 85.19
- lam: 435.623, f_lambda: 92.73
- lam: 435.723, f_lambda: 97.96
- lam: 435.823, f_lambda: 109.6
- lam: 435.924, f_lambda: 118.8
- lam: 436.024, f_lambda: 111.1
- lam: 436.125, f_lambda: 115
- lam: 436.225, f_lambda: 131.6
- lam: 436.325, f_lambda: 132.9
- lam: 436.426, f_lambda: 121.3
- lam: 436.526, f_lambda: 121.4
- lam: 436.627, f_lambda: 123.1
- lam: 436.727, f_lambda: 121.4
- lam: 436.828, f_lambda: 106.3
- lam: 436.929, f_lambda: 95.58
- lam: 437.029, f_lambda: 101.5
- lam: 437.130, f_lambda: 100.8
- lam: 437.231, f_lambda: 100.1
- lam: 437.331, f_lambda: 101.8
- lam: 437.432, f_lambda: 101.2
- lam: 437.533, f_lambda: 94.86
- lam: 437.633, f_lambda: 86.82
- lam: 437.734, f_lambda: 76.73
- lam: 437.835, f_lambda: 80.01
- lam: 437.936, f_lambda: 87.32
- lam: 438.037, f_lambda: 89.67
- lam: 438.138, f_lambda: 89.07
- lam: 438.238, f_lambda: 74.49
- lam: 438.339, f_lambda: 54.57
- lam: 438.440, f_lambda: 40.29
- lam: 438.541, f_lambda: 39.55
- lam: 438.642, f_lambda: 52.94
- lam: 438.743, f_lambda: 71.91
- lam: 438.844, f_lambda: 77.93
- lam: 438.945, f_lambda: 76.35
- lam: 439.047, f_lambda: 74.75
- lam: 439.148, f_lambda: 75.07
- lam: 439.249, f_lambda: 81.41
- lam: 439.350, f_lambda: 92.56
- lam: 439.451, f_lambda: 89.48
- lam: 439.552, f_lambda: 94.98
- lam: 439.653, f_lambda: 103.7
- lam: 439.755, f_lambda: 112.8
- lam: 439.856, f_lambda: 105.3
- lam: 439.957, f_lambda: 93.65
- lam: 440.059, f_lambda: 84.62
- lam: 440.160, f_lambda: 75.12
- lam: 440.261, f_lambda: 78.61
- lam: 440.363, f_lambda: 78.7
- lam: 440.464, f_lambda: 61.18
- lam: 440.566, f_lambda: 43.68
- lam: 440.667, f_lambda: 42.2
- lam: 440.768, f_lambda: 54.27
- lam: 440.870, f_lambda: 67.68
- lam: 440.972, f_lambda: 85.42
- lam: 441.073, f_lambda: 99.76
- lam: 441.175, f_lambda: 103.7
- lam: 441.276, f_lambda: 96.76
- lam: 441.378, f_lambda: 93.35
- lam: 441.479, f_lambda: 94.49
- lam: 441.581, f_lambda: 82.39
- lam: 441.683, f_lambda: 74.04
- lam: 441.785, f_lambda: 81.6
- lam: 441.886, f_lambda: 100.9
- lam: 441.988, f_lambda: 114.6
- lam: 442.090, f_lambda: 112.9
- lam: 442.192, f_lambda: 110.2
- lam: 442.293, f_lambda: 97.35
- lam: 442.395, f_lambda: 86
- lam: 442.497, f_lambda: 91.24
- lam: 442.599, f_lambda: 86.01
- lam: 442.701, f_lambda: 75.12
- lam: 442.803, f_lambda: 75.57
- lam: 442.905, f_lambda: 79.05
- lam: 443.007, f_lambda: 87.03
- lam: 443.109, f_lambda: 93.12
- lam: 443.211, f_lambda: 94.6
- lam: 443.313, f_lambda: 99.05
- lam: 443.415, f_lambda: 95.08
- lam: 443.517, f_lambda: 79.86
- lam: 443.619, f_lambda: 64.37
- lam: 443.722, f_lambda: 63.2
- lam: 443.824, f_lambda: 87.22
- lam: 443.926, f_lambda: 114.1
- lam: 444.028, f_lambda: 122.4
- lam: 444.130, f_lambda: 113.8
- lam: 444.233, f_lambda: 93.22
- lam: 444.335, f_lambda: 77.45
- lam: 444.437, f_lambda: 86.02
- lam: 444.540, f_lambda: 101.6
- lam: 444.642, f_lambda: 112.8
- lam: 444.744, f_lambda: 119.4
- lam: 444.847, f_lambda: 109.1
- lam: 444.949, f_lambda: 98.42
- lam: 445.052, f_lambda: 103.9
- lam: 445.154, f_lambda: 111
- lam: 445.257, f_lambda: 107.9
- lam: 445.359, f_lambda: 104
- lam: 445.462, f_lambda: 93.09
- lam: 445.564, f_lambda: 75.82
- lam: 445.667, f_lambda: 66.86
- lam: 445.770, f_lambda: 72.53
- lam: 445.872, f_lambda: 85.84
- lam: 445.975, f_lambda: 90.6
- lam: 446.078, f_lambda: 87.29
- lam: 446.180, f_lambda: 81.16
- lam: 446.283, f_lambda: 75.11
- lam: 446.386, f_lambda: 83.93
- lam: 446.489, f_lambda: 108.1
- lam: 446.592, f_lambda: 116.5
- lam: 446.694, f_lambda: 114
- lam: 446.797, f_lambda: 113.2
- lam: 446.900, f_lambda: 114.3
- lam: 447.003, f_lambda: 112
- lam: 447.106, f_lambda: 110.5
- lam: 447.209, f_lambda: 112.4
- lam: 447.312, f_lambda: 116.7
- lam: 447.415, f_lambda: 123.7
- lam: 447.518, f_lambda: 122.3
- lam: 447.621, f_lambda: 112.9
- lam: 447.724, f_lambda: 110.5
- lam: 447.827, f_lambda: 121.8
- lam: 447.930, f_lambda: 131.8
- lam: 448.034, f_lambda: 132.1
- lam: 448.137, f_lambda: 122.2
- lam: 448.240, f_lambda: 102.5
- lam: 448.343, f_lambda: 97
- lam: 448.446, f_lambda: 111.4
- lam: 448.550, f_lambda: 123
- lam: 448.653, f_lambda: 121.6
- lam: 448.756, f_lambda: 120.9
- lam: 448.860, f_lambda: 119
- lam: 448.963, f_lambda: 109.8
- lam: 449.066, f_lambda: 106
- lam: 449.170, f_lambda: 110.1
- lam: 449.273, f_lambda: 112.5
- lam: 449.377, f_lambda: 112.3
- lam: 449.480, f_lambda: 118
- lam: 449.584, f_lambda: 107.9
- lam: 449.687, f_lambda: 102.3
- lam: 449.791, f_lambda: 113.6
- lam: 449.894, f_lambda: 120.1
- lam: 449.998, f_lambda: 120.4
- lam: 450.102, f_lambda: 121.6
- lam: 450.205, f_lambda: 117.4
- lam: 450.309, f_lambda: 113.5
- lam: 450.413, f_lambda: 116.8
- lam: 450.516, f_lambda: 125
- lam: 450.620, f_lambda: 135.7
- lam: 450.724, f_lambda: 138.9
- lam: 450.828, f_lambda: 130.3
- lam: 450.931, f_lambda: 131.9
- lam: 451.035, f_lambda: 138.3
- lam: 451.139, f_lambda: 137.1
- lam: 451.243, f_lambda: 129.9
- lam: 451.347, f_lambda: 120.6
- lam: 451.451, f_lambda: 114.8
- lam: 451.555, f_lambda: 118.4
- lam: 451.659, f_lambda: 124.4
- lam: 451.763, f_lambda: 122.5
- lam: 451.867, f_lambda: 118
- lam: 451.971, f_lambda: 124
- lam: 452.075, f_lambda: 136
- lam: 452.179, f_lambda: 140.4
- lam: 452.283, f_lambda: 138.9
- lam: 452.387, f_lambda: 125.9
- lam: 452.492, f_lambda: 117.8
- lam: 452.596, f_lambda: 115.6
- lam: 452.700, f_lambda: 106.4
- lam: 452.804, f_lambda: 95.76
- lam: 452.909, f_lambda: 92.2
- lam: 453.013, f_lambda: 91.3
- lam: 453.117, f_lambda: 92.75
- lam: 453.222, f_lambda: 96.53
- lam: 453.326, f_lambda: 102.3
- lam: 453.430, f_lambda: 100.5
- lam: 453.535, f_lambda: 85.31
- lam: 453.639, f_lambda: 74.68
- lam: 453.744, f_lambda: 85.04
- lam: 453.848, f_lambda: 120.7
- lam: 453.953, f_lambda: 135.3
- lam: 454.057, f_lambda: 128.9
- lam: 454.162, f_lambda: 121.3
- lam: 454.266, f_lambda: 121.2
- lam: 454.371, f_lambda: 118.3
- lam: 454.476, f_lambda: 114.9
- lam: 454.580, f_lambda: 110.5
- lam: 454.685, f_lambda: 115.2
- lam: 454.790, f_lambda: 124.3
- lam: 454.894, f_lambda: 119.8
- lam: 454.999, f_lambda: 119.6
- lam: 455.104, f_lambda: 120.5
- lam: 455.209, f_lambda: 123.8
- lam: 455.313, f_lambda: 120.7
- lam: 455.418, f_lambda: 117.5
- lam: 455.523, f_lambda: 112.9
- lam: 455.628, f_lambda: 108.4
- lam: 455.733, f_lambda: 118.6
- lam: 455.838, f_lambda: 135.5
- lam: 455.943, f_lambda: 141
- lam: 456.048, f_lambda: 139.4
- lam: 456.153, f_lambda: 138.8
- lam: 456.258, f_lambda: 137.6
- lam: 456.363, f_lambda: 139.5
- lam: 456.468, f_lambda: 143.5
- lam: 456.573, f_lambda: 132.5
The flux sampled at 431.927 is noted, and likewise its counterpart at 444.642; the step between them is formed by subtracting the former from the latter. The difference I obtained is 22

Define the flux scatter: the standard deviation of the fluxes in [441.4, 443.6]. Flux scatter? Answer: 12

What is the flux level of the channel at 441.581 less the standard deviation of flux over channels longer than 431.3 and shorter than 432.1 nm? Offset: 68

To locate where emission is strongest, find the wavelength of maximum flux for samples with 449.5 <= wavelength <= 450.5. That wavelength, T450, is 450.102 nm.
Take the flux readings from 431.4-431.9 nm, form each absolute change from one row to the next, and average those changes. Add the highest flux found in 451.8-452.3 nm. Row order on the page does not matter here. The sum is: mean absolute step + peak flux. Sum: 153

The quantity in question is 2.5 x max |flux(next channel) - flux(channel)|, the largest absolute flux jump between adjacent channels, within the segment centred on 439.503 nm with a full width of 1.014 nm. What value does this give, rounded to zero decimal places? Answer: 29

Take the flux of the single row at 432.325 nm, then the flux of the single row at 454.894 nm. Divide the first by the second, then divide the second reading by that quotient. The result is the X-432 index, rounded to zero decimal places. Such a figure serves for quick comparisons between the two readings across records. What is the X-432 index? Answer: 164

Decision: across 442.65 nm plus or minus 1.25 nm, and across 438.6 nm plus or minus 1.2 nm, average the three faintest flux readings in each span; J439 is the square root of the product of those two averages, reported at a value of 55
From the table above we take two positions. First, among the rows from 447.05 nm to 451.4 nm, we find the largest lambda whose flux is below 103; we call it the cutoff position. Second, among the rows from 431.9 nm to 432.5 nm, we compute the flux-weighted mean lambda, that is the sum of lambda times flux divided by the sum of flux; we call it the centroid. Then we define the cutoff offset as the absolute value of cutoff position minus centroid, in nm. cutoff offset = 17.52 nm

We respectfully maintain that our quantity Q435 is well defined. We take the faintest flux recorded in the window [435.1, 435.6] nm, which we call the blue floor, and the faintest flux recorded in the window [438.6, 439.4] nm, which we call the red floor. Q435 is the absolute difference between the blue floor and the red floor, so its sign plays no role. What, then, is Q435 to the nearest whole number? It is 13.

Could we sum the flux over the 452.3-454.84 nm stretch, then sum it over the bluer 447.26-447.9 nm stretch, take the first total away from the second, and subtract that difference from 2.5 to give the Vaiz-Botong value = 1887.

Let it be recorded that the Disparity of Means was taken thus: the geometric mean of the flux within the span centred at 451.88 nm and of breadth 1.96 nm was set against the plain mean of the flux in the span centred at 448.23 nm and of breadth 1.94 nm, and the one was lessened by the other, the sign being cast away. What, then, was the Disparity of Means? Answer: 7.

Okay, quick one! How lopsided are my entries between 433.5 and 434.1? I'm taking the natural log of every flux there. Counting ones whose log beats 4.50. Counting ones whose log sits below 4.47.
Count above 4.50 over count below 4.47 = 2.0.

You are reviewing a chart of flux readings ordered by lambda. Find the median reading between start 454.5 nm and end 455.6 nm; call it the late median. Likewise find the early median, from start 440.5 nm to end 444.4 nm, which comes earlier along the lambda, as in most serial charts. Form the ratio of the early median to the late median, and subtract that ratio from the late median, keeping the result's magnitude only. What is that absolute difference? 119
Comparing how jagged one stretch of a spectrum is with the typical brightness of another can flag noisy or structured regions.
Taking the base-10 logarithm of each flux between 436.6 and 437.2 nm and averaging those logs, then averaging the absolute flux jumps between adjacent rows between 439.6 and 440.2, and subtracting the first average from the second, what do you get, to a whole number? 7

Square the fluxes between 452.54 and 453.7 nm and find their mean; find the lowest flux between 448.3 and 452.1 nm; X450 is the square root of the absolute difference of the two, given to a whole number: 96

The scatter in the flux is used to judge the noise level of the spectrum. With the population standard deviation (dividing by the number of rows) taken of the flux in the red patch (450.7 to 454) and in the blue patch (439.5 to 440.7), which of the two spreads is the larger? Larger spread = 22.0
